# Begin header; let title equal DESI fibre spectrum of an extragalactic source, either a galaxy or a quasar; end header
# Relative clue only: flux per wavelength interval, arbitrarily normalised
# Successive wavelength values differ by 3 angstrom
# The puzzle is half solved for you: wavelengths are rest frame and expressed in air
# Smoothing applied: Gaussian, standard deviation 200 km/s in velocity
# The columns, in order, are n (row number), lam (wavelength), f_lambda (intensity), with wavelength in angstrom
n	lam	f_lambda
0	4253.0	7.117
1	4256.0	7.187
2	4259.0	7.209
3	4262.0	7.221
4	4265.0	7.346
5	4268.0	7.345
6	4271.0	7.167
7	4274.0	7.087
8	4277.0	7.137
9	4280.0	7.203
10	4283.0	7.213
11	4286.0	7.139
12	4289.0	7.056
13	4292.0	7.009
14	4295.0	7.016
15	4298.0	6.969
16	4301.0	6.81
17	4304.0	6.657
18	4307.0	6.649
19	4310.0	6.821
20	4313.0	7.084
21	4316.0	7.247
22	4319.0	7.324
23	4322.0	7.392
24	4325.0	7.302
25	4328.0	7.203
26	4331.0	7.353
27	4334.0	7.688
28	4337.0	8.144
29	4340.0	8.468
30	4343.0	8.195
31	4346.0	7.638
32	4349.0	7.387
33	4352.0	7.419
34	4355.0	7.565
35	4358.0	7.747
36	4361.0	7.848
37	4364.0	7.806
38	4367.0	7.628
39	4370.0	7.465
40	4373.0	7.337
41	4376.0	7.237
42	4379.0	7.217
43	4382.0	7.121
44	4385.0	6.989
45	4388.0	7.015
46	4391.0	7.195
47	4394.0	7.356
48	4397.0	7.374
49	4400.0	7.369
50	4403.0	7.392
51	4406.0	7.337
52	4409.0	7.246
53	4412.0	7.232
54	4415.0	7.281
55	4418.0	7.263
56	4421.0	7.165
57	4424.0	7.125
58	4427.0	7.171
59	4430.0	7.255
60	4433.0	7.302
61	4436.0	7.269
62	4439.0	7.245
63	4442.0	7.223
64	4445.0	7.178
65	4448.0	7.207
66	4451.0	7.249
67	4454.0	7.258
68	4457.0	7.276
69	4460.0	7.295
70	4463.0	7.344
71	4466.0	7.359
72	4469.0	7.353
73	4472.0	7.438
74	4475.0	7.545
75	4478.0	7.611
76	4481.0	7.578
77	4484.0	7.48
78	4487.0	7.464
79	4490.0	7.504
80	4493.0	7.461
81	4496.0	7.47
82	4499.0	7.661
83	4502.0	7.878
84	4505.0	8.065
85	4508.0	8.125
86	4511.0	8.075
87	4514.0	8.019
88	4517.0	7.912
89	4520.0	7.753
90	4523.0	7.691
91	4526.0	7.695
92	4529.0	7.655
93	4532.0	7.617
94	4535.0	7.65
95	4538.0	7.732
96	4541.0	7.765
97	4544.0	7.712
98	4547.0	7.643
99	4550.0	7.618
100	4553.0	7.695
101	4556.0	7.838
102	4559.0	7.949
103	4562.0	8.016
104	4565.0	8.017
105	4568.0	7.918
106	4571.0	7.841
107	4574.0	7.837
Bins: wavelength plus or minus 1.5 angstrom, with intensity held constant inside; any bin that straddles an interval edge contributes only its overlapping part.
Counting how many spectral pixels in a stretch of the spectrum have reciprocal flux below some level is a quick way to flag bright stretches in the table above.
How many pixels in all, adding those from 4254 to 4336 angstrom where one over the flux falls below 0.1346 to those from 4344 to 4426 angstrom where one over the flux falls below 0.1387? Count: 22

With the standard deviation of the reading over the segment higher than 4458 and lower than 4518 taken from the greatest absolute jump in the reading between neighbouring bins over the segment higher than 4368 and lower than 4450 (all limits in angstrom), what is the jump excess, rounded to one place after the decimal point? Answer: -0.1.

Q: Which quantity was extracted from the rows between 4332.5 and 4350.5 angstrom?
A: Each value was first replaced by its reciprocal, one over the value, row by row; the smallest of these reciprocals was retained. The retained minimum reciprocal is 0.118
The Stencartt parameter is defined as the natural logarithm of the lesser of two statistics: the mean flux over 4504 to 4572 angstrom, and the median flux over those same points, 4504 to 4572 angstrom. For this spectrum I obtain 2.05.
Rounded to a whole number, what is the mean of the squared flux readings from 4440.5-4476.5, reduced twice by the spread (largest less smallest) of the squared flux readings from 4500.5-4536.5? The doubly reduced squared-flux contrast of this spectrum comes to 37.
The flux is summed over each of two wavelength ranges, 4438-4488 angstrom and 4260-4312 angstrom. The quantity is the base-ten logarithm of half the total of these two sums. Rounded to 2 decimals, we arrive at 2.09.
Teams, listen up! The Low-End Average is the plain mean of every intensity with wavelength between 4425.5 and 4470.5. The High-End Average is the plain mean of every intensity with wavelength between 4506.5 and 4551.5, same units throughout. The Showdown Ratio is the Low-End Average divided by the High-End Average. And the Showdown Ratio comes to 0.93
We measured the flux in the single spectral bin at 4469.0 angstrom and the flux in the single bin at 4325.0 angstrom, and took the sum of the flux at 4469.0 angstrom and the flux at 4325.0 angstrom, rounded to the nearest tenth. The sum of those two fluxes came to 14.7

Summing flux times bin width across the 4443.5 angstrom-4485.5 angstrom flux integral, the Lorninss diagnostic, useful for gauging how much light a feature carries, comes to 310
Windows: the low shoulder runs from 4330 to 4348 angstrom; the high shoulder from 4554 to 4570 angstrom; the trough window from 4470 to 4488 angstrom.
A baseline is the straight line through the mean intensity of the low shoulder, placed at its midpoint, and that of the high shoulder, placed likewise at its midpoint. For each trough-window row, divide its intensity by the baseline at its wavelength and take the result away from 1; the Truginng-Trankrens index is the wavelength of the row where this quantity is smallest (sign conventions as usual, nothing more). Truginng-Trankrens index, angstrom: 4478.0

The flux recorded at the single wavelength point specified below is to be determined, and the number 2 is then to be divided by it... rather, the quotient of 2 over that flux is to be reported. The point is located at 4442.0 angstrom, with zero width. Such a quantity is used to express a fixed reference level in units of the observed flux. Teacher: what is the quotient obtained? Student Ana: 0.277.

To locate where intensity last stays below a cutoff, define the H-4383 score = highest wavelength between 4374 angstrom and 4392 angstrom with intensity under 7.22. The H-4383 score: 4391.0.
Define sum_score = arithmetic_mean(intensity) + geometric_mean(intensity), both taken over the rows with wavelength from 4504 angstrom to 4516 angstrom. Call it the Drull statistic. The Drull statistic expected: 16.1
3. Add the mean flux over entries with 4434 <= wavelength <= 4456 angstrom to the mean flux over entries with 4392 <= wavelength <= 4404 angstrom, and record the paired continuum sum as 14.6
